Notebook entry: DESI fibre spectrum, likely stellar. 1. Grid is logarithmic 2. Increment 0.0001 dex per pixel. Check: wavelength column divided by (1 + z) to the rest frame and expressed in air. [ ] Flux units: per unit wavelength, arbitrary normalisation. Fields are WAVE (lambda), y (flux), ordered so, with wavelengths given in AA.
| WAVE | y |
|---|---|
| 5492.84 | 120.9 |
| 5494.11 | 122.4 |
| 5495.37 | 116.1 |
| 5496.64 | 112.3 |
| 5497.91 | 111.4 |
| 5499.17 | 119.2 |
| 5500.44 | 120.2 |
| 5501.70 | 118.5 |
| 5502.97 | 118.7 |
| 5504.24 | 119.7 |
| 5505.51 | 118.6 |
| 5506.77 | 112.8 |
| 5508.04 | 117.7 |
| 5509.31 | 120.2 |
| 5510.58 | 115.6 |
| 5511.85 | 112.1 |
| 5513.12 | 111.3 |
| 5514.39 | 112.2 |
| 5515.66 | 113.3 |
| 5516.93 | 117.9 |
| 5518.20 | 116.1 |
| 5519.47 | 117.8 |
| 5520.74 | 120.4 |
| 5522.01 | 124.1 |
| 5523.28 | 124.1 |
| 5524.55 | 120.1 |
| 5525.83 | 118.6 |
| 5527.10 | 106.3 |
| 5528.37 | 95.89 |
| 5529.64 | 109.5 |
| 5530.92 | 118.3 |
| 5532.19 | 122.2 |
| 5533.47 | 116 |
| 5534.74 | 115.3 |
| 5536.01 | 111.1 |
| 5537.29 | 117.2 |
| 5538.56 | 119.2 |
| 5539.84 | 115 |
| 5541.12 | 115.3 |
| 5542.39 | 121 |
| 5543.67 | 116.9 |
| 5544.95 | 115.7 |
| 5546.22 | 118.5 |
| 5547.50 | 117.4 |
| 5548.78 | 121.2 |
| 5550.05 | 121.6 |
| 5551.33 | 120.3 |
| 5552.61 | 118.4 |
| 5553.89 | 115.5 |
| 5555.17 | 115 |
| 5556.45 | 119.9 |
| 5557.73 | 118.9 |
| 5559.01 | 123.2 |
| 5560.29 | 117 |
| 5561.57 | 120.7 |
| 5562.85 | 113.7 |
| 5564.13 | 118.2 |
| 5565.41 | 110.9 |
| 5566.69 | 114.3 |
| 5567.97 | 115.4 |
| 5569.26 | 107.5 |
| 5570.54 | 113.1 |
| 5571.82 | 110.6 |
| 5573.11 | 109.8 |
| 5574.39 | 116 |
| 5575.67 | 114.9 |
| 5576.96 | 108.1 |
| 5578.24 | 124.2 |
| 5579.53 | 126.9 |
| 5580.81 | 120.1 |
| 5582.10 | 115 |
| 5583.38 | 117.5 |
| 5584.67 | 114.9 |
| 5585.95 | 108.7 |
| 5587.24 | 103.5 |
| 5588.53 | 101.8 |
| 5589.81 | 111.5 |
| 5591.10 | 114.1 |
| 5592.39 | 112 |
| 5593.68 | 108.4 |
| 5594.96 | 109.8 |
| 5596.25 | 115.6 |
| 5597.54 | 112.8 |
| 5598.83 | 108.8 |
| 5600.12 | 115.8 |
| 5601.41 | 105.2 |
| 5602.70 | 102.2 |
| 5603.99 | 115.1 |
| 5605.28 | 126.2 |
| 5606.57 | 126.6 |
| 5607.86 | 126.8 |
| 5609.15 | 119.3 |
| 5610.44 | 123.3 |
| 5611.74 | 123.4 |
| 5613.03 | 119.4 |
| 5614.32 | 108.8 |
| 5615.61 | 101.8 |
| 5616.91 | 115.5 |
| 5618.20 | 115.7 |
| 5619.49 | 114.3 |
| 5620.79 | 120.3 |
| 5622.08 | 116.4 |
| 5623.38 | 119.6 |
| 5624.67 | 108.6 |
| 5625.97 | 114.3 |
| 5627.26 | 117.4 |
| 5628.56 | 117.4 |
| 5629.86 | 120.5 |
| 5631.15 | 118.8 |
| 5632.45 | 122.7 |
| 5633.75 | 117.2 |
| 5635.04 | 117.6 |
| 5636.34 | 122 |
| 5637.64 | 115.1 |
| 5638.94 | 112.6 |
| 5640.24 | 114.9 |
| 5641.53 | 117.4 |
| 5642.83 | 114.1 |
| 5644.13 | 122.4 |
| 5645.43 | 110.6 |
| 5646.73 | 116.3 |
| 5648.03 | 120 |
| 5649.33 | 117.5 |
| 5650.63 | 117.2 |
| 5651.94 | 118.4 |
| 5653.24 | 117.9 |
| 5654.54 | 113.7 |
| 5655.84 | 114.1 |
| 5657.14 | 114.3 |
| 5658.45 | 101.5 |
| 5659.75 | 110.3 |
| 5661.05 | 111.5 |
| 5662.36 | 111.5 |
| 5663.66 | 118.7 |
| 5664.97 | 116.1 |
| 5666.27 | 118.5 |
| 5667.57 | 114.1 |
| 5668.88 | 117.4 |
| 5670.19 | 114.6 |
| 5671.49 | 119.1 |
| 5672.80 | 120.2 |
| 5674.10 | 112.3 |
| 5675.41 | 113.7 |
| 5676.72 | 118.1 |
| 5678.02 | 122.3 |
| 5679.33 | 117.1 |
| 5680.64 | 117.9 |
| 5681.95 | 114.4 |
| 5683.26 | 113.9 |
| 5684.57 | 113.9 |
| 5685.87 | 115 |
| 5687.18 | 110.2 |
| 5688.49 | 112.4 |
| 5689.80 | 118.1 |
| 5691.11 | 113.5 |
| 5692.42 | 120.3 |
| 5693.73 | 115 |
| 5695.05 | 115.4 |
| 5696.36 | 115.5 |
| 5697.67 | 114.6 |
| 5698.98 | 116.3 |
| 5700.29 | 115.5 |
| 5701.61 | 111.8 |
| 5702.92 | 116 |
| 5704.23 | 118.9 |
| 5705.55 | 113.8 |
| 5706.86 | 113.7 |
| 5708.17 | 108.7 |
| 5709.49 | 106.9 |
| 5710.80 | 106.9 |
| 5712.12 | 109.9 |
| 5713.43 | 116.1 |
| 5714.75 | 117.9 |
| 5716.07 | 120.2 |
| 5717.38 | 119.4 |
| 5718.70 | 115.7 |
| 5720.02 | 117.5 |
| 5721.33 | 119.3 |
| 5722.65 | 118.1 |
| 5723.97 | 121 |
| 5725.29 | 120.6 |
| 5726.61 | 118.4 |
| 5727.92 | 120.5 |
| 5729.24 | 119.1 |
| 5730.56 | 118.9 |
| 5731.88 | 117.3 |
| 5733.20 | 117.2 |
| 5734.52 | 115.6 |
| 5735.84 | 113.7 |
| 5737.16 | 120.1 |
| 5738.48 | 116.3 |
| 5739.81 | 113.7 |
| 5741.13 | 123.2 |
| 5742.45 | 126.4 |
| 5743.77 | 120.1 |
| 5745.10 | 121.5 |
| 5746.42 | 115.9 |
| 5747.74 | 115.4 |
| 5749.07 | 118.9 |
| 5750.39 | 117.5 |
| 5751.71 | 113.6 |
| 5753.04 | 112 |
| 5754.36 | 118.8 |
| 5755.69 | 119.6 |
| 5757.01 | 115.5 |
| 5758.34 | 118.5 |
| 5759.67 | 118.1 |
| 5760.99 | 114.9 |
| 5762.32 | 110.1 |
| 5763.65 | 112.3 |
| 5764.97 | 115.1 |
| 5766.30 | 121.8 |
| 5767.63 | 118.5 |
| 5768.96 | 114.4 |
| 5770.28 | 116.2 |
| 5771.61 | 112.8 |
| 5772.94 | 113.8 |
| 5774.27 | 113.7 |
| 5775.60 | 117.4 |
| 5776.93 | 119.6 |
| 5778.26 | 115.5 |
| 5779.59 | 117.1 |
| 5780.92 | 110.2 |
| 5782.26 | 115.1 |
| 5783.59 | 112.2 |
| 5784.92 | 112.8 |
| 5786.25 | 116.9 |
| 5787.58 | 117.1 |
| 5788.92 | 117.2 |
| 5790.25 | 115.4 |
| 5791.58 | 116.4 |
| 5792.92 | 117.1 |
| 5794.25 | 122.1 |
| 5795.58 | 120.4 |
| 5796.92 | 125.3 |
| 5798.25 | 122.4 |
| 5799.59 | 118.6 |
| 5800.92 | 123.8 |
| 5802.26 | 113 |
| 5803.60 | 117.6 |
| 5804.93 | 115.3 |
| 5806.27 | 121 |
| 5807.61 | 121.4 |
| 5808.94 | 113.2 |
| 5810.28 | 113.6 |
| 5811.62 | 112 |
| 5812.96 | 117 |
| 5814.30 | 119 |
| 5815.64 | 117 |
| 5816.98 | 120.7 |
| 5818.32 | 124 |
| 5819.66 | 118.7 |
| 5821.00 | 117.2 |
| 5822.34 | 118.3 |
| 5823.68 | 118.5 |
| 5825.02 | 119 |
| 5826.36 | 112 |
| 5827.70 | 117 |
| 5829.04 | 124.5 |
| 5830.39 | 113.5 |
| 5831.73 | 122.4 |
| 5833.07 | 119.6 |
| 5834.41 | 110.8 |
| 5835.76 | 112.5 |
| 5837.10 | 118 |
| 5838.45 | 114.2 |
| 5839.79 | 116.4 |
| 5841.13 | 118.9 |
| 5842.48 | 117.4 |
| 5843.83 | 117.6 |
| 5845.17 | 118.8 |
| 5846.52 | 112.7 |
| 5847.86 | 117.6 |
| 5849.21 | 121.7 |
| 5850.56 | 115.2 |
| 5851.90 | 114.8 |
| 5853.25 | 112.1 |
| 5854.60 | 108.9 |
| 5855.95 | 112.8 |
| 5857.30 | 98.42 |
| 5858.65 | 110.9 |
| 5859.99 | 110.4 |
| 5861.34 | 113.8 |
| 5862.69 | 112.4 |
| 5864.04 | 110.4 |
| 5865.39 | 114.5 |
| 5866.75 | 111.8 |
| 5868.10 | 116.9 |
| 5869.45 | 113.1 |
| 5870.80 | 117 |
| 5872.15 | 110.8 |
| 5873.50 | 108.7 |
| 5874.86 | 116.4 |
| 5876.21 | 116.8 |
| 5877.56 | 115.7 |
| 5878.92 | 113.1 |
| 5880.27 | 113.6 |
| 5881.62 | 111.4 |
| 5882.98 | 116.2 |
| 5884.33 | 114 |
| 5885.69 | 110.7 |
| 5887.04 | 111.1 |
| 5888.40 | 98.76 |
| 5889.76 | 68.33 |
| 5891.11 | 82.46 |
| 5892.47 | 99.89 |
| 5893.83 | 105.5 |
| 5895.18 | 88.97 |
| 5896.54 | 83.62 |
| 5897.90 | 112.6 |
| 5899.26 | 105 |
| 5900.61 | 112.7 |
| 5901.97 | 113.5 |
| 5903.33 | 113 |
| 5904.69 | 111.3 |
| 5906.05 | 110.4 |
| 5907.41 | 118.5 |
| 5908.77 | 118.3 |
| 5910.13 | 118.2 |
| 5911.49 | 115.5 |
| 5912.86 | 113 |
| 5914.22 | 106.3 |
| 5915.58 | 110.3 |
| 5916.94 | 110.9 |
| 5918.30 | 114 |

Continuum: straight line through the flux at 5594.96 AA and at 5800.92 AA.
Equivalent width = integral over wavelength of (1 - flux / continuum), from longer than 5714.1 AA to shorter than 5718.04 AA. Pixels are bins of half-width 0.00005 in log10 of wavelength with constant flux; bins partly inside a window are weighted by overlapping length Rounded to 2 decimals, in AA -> -0.04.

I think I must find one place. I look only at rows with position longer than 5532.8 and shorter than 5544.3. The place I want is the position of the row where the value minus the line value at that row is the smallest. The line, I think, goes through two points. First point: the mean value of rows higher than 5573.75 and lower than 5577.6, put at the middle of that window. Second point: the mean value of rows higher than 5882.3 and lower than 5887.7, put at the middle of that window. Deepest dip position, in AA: 5536.01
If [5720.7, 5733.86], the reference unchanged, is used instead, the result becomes 5733.20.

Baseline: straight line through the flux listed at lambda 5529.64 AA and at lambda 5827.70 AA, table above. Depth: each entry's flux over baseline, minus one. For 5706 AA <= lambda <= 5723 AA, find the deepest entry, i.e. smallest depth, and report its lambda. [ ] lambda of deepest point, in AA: 5710.80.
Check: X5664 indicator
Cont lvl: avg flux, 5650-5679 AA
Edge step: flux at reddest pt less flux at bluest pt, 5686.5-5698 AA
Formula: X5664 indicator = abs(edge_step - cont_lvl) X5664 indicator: 111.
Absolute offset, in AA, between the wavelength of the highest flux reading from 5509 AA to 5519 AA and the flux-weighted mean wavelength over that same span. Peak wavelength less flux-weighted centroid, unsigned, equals 4.4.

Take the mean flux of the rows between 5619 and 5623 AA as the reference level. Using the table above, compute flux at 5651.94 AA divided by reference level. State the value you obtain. 1.01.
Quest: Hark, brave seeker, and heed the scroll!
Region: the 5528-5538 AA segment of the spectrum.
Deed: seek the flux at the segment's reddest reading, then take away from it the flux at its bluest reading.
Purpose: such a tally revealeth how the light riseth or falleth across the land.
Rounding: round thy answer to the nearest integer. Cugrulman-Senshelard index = 21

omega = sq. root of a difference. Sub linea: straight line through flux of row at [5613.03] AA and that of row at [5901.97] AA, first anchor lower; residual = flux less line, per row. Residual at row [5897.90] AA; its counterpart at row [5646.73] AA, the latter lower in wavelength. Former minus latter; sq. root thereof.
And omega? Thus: 1.2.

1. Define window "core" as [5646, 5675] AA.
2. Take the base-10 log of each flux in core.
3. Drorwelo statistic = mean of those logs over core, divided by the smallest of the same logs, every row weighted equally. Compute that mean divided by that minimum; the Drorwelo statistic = 1.03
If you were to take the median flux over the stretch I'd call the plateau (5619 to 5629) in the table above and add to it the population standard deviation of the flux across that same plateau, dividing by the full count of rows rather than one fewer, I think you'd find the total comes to 120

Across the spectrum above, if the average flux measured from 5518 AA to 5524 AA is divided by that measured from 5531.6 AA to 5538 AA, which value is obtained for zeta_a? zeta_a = 1.04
